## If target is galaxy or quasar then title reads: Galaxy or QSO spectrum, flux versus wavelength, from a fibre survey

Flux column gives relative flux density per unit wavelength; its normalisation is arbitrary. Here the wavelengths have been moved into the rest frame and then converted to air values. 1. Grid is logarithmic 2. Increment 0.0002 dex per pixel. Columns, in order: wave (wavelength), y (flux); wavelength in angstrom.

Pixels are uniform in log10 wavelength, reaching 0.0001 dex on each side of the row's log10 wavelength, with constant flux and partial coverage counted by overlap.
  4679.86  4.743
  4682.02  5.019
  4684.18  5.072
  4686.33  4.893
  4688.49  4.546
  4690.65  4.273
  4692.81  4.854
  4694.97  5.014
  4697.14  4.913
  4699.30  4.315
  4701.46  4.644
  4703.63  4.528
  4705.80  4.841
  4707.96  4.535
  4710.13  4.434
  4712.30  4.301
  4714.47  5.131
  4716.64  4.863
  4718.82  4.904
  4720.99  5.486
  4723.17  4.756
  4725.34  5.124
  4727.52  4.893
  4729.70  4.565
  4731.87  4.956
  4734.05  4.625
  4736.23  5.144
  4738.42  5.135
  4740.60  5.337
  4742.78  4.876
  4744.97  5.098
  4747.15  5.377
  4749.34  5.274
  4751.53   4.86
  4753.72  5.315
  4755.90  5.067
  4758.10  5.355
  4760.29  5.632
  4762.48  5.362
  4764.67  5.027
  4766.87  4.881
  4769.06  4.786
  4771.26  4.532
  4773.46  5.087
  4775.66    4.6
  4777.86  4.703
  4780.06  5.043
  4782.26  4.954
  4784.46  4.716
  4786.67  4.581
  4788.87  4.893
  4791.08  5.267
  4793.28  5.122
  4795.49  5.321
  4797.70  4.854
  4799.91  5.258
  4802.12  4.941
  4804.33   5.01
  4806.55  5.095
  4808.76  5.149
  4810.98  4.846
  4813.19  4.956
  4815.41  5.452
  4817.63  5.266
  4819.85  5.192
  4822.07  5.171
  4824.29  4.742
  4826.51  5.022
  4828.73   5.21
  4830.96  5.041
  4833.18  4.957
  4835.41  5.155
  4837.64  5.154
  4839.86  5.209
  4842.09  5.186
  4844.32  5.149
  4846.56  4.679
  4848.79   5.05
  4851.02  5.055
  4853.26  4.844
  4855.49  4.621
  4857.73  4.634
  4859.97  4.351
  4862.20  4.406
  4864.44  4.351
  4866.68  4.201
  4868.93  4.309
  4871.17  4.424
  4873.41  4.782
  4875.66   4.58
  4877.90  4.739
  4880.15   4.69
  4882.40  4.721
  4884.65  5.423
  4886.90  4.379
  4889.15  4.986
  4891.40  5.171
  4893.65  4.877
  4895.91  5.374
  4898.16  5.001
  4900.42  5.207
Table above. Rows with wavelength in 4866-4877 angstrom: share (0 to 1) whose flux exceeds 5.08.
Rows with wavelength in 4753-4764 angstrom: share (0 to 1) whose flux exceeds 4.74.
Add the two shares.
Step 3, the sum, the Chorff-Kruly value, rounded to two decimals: 1.00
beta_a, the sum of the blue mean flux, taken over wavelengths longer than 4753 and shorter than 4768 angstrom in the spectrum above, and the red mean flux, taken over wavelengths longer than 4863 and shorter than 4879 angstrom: 9.7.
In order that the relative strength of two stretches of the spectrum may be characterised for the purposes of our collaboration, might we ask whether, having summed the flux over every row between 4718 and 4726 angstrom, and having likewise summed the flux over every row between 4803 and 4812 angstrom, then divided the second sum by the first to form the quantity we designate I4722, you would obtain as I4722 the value 0.99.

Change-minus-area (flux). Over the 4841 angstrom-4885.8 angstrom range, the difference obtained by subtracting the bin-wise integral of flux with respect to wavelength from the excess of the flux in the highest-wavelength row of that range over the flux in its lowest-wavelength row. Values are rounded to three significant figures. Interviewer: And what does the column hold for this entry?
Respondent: -211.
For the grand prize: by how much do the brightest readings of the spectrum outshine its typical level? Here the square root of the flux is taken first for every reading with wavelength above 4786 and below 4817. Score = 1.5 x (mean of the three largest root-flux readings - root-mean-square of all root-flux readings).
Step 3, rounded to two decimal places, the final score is 0.10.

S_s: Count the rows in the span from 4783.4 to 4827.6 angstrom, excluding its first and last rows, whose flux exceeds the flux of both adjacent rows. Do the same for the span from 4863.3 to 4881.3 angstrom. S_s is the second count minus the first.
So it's -3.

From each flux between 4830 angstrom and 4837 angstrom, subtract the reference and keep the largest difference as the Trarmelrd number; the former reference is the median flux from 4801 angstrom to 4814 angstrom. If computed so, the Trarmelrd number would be 0.17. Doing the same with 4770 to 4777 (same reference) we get 0.10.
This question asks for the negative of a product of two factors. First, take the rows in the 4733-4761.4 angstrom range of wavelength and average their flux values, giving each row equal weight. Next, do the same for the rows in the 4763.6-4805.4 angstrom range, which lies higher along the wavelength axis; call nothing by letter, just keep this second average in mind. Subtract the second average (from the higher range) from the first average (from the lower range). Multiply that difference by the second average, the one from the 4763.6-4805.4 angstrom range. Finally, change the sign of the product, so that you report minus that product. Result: -1.2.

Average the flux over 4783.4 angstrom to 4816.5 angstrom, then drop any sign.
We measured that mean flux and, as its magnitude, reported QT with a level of 5.0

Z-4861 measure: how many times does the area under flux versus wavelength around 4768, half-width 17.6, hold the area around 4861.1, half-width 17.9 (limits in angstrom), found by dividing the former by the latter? 1.06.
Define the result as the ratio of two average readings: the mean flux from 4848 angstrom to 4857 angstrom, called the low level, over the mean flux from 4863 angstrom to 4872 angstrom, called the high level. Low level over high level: 1.13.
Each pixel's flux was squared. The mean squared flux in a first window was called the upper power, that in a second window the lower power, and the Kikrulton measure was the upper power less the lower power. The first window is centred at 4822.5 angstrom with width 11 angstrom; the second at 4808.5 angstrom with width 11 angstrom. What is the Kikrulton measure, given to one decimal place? 0.7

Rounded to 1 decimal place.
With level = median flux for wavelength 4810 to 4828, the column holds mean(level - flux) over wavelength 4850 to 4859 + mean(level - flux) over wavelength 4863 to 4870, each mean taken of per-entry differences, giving 1.1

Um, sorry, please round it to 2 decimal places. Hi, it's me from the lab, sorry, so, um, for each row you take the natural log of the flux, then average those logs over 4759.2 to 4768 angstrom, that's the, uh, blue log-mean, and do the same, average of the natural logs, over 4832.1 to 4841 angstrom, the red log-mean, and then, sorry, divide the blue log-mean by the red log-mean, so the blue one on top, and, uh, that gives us 1.01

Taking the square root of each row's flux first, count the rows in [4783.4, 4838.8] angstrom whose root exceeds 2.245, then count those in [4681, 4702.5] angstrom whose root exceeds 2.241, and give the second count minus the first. -13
